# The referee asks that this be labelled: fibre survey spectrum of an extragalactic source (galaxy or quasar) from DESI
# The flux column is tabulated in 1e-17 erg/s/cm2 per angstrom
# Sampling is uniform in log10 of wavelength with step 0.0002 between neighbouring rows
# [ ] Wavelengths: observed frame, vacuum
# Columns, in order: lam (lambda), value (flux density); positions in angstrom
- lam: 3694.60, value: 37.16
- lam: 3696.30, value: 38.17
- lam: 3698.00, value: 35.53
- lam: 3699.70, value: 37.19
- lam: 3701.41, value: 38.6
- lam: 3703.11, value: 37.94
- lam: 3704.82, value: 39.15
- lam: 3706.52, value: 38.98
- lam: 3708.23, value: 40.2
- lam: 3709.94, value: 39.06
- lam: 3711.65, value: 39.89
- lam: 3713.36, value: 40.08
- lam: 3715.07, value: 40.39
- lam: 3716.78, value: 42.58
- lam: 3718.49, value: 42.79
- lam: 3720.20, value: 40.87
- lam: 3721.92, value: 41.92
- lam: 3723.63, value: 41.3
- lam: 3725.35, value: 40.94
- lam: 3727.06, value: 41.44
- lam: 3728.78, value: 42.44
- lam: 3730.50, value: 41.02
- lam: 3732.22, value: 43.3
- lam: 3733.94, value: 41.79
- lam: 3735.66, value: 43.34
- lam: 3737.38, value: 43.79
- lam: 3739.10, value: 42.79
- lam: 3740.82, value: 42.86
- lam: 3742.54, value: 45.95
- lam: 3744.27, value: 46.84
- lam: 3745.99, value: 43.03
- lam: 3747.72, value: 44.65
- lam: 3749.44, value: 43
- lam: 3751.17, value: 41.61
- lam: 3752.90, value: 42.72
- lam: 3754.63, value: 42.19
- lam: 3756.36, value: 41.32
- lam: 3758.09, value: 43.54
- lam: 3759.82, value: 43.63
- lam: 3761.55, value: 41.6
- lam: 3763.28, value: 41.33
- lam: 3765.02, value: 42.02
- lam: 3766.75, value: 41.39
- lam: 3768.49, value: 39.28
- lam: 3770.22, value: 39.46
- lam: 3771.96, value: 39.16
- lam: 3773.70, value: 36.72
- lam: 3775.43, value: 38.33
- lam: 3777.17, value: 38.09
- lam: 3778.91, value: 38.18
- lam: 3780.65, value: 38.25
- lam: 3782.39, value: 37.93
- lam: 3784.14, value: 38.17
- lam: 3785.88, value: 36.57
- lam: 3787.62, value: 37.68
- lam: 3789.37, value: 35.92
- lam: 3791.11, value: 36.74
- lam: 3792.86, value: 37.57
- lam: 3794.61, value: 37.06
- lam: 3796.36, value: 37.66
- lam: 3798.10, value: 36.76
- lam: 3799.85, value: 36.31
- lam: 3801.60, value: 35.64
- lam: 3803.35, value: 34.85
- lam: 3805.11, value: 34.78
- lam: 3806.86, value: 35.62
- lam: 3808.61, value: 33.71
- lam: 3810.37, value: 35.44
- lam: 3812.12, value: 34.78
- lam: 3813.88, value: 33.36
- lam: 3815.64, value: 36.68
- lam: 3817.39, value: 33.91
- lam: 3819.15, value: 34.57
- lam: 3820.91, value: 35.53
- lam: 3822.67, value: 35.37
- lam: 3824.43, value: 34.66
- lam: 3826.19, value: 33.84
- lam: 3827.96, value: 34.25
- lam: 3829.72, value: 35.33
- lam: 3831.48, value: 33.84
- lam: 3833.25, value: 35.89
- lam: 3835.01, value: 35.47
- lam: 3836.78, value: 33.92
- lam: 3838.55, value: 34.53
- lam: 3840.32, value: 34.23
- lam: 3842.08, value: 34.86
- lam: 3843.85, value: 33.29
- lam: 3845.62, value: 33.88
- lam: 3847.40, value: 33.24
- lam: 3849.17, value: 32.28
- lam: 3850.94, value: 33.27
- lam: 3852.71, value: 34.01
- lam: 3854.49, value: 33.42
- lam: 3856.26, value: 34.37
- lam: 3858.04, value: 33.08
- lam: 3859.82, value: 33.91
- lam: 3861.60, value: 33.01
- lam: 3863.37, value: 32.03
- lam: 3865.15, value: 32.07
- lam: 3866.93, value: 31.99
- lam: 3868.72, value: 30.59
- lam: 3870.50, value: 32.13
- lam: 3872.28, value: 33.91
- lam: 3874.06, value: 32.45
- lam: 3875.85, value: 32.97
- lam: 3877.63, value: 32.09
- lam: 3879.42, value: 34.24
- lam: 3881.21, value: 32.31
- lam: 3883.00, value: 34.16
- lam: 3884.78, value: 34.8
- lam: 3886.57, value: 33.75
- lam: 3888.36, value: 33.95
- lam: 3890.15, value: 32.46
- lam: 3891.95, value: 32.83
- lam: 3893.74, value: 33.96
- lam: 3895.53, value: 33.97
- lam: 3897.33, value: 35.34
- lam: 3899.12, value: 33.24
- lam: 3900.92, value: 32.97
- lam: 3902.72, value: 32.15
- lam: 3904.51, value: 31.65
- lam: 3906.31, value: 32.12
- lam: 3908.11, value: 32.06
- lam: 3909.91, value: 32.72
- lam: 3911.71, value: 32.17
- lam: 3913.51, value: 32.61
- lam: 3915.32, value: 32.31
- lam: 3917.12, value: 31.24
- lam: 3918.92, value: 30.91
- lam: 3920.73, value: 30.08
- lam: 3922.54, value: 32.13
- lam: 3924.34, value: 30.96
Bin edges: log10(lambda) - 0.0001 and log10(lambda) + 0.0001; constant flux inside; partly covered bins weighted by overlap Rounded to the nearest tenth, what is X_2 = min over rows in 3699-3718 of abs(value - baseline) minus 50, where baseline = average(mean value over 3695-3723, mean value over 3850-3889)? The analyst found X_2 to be -49.2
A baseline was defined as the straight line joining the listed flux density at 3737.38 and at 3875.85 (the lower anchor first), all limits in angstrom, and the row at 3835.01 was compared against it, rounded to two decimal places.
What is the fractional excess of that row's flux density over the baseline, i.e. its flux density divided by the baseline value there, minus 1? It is -0.02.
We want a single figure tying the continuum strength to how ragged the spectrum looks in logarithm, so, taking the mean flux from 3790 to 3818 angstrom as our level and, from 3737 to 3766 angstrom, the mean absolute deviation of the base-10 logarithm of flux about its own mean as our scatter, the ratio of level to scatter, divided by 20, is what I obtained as 157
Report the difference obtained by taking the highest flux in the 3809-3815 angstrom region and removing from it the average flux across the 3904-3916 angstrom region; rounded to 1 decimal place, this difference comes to 3.2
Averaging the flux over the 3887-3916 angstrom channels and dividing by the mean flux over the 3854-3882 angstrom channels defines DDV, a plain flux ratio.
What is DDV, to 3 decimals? 1.004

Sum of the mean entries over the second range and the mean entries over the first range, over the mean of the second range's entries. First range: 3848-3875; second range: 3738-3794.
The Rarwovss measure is 1.81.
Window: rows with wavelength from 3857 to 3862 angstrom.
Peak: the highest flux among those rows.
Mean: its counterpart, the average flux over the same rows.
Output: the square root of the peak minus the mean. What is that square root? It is 0.76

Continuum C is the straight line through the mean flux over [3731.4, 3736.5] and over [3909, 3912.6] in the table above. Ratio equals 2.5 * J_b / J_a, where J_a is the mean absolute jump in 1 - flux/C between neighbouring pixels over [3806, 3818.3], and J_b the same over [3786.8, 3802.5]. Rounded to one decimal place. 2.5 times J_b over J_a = 1.0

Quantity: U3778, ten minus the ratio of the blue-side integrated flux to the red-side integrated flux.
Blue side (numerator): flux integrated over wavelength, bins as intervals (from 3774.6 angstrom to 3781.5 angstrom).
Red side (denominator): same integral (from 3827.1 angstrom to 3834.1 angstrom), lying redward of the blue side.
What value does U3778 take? 8.92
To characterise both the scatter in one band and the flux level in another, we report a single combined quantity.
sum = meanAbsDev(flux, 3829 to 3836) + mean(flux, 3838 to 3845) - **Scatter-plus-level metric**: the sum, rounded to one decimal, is 34.9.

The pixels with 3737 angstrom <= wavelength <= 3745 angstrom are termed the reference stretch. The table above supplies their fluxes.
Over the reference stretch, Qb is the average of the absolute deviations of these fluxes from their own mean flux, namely 1.6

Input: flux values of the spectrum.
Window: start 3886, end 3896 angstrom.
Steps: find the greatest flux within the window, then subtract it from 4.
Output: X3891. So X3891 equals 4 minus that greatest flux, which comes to -30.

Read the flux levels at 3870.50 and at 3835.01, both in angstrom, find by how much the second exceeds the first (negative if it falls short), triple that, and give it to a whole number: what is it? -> 10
